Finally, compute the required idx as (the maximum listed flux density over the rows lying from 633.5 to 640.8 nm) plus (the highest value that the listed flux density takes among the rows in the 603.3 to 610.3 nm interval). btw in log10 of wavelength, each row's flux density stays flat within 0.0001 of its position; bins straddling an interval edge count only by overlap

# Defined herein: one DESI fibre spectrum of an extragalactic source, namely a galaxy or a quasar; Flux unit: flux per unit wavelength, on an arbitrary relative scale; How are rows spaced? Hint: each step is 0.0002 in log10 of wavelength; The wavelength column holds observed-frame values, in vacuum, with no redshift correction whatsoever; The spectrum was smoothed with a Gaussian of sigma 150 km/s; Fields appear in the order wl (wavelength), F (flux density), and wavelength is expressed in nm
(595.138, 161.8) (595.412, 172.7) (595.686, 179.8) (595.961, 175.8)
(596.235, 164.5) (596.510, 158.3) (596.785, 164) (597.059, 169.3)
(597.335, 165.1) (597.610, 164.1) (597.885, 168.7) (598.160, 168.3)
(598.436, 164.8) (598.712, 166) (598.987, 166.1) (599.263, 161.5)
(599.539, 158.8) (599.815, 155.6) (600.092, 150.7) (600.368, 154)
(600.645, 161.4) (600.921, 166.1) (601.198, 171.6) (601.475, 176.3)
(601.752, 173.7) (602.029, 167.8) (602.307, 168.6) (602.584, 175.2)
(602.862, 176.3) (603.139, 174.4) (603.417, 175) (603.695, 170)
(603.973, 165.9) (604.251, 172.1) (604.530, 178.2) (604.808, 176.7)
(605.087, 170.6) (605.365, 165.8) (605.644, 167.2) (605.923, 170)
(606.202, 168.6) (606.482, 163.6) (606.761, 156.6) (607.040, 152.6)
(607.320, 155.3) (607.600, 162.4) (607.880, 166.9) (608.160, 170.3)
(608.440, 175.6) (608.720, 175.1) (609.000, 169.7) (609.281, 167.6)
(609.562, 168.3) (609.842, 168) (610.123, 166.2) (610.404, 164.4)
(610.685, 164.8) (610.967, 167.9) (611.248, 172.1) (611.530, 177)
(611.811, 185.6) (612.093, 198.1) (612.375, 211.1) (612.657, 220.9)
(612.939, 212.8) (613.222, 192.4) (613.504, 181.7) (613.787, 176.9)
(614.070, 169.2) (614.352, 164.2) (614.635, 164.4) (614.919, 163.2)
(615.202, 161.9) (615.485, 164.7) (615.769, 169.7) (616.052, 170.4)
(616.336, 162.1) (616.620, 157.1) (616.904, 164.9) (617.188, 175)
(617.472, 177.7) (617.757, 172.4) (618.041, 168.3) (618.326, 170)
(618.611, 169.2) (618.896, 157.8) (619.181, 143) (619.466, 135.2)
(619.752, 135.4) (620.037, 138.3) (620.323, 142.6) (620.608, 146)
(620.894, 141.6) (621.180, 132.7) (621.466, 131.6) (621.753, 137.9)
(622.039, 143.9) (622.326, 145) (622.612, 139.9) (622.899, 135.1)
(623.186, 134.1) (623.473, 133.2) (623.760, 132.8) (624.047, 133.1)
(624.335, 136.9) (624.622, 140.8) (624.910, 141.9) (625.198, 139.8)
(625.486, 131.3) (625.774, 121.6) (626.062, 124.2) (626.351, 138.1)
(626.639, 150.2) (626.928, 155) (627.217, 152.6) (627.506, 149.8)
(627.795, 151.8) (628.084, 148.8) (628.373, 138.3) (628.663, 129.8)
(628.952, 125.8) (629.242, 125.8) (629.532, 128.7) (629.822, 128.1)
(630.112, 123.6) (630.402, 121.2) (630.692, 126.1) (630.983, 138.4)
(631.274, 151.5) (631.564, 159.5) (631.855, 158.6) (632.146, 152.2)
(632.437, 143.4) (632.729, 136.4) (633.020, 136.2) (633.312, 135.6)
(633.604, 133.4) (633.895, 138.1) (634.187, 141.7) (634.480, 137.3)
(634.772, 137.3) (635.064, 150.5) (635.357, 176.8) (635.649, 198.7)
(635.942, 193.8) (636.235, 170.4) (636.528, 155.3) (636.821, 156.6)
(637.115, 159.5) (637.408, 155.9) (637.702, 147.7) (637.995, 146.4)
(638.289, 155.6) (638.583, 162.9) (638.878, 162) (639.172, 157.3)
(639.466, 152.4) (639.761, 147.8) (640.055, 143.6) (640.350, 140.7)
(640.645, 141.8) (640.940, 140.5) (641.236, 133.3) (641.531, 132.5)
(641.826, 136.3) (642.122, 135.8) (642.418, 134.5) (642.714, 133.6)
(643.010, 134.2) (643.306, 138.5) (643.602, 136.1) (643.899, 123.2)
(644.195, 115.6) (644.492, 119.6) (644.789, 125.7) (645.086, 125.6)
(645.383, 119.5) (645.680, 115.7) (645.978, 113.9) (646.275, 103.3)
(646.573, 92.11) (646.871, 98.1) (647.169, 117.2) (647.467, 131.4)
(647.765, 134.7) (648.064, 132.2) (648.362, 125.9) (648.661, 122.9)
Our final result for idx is 377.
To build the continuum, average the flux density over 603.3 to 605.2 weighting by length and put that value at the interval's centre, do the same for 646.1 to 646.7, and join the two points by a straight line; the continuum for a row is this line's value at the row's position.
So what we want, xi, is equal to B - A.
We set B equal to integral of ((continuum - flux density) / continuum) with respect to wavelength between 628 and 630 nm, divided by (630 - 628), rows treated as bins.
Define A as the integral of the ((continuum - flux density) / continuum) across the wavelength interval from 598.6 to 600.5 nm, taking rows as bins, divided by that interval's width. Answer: -0.1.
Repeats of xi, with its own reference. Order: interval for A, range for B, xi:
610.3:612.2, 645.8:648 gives -0.1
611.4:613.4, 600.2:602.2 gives 0.3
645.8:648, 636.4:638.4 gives -0.2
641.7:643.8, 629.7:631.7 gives 0.2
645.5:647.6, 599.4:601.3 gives 0.2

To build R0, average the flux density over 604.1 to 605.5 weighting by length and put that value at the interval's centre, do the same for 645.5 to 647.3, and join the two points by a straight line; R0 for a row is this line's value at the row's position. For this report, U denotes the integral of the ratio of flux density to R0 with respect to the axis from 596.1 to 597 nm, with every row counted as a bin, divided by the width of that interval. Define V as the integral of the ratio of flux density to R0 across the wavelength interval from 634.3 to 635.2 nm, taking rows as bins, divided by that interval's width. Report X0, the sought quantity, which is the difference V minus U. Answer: 0.3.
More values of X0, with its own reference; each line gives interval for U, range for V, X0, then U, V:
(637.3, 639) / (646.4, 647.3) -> -0.3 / 1.3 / 0.96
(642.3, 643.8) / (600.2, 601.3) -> -0.3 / 1.2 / 0.91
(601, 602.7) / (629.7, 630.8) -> 0.0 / 1.0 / 0.94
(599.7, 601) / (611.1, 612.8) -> 0.3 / 0.9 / 1.20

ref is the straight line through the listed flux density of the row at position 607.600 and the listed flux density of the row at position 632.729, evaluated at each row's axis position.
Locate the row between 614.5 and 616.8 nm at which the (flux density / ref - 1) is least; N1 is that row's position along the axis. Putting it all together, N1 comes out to 616.620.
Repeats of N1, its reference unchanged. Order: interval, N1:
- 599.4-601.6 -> 600.092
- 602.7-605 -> 603.973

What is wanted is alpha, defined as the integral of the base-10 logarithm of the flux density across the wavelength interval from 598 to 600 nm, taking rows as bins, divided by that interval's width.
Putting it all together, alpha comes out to 2.21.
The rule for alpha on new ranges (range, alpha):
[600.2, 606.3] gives 2.23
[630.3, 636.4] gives 2.17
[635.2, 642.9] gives 2.18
